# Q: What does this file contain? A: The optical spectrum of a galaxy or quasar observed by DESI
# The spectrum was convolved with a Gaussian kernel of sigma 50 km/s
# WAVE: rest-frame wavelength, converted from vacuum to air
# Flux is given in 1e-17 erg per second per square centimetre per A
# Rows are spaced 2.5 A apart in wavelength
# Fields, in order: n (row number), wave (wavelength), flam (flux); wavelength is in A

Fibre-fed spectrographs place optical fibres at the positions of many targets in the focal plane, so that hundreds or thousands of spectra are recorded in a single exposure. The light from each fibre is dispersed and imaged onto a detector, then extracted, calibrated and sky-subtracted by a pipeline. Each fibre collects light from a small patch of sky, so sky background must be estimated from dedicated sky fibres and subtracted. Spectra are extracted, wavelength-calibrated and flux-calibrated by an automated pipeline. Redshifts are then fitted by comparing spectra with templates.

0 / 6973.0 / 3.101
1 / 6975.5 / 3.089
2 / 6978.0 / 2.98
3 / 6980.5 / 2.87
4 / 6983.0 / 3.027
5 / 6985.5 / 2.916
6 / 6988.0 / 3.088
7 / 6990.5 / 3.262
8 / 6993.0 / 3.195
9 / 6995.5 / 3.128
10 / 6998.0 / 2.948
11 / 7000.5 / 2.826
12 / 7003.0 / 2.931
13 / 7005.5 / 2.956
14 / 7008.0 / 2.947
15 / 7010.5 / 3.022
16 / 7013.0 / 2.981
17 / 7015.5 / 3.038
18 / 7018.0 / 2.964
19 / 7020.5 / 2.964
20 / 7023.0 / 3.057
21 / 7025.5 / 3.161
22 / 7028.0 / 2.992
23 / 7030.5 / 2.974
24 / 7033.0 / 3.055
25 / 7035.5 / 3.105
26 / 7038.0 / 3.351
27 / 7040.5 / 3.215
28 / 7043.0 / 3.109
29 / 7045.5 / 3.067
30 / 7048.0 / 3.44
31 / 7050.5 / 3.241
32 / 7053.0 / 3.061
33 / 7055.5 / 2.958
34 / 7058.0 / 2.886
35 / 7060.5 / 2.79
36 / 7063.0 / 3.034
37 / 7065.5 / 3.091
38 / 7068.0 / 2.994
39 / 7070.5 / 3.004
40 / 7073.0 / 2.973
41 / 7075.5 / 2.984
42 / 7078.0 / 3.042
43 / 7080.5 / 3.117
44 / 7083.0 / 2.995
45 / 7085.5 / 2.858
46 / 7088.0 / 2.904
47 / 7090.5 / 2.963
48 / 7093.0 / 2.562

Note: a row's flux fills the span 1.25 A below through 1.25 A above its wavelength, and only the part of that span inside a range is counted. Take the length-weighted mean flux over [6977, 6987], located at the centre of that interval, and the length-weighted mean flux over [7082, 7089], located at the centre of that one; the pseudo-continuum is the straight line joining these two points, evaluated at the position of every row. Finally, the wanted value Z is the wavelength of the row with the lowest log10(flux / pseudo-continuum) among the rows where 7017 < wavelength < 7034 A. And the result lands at 7018.0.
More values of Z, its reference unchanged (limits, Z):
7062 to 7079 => 7073.0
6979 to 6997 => 6980.5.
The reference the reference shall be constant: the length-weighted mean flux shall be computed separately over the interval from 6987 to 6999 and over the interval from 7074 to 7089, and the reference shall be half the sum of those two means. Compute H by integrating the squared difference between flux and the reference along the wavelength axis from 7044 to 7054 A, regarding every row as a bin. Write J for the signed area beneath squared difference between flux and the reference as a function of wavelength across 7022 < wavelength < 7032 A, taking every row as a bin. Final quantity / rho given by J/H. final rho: 0.1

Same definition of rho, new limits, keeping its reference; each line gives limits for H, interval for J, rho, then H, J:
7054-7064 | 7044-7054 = 1.6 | 0.3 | 0.454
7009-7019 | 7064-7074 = 0.9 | 0.0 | 0.035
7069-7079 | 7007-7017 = 1.2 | 0.0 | 0.047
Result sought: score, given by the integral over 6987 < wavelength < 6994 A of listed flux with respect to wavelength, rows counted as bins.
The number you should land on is 22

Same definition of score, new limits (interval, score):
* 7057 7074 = 50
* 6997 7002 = 14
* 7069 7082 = 39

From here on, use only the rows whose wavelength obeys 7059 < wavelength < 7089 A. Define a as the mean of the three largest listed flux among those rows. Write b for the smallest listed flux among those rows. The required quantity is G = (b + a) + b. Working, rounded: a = 3.08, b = 2.79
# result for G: 8.7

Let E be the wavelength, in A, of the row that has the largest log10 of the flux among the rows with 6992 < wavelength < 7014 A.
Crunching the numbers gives 6993.0 A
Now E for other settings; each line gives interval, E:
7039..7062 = 7048.0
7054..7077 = 7065.5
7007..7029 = 7025.5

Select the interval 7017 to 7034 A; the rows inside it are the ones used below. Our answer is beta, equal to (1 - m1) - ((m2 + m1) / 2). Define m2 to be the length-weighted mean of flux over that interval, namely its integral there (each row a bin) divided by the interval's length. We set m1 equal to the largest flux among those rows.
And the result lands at -5.25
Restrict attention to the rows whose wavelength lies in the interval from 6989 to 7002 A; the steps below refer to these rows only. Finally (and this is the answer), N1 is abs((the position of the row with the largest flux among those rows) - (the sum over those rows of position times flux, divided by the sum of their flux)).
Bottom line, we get 4.8 A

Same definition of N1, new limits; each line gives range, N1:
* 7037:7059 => 0.2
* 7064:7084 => 6.2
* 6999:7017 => 7.4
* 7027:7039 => 4.9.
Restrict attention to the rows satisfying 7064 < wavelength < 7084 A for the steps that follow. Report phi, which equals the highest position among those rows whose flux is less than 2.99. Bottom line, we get 7075.5 A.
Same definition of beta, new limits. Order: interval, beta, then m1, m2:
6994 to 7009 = -5.17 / 3.128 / 2.96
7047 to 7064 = -5.69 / 3.44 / 3.05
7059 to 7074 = -5.13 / 3.091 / 2.98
